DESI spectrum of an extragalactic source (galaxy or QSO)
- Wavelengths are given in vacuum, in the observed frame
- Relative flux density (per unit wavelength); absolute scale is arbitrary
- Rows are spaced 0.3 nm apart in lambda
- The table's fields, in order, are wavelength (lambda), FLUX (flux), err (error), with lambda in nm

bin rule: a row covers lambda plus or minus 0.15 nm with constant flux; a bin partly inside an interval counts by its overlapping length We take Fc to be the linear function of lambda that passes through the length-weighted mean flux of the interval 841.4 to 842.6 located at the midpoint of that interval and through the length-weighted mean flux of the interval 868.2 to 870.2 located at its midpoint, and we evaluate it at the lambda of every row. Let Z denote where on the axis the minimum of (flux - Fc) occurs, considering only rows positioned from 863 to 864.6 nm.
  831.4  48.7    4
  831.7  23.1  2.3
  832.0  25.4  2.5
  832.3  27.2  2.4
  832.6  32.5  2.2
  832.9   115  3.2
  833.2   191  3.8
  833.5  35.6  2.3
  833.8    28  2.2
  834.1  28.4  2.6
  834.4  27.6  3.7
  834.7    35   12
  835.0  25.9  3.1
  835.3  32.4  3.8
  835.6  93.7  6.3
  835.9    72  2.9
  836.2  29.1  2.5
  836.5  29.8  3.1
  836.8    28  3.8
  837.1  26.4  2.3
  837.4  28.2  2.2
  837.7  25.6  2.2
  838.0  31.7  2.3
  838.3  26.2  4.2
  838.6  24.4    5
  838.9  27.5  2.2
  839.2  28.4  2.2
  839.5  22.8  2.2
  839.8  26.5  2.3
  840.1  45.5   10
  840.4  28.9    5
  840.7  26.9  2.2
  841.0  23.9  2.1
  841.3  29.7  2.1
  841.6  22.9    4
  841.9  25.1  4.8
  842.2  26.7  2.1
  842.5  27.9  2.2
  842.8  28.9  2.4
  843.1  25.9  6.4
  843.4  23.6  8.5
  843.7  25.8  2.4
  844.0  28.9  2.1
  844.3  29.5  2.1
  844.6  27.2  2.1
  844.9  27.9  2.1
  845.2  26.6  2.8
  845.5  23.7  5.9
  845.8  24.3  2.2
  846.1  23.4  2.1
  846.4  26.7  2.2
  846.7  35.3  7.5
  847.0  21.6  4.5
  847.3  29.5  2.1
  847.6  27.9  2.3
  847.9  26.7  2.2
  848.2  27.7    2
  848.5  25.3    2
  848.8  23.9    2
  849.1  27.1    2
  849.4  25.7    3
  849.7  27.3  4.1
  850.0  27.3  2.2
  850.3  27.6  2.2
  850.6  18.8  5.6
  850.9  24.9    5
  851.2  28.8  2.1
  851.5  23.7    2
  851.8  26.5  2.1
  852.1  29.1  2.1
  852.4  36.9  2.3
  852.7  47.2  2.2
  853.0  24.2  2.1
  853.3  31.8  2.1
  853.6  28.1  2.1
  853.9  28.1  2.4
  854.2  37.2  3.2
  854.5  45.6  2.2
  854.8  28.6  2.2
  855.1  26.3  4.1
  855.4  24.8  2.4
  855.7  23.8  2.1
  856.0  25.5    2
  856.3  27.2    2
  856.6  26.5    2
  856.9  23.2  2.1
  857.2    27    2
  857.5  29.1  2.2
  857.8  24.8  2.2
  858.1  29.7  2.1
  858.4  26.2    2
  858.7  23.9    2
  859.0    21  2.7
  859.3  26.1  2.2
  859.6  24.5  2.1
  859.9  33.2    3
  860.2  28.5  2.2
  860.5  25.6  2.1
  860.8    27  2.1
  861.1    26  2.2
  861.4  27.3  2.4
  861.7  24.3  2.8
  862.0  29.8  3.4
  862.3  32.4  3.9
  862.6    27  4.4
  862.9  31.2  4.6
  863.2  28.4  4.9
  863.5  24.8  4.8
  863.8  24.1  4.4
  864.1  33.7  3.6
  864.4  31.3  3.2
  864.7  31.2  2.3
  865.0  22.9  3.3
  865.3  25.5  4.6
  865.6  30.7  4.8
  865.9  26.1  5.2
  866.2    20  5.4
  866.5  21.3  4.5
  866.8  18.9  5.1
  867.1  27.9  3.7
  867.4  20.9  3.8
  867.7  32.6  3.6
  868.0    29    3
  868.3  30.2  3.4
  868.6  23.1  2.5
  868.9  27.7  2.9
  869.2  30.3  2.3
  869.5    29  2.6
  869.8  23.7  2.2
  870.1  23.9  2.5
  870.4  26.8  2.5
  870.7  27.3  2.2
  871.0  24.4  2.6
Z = 863.8 nm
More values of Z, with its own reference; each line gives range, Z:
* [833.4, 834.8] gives 834.4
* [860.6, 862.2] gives 861.7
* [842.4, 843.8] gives 843.4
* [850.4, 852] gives 850.6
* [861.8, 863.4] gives 862.6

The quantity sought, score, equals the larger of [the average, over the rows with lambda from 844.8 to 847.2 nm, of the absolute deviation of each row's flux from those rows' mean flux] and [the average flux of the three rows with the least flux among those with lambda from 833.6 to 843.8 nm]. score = 23.1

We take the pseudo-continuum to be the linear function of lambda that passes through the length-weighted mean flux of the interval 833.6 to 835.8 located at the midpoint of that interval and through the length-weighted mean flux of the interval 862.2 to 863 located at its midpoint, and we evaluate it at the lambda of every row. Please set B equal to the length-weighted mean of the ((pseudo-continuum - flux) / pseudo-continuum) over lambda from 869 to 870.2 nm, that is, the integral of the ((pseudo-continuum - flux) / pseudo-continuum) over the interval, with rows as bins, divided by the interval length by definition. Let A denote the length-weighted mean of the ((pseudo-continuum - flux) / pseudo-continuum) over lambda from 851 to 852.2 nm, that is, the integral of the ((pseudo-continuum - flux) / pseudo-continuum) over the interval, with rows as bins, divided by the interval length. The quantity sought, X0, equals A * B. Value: 0.01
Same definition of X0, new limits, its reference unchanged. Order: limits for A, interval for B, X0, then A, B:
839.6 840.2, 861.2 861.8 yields 0.01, 0.09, 0.15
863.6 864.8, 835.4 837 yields 0.00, -0.01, -0.26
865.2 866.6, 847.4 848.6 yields 0.03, 0.14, 0.22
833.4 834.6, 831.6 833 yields -0.02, 0.25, -0.07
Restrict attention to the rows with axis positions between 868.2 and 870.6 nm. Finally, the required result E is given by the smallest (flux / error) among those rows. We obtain 9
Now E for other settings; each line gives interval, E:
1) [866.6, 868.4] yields 4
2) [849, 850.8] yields 3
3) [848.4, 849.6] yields 9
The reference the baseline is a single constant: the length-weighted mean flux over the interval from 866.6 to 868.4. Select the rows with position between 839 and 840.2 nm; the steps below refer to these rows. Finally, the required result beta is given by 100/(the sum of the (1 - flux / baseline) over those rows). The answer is -147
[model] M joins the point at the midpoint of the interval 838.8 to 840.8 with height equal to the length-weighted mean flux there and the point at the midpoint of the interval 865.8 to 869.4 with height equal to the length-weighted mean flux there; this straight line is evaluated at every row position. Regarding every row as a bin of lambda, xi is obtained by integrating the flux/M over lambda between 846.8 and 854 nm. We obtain 7.1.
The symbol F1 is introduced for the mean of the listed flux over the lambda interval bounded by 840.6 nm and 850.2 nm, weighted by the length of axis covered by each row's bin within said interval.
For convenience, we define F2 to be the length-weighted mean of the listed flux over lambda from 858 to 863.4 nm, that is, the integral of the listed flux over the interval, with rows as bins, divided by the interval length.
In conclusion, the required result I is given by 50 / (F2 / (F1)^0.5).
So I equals 9.4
